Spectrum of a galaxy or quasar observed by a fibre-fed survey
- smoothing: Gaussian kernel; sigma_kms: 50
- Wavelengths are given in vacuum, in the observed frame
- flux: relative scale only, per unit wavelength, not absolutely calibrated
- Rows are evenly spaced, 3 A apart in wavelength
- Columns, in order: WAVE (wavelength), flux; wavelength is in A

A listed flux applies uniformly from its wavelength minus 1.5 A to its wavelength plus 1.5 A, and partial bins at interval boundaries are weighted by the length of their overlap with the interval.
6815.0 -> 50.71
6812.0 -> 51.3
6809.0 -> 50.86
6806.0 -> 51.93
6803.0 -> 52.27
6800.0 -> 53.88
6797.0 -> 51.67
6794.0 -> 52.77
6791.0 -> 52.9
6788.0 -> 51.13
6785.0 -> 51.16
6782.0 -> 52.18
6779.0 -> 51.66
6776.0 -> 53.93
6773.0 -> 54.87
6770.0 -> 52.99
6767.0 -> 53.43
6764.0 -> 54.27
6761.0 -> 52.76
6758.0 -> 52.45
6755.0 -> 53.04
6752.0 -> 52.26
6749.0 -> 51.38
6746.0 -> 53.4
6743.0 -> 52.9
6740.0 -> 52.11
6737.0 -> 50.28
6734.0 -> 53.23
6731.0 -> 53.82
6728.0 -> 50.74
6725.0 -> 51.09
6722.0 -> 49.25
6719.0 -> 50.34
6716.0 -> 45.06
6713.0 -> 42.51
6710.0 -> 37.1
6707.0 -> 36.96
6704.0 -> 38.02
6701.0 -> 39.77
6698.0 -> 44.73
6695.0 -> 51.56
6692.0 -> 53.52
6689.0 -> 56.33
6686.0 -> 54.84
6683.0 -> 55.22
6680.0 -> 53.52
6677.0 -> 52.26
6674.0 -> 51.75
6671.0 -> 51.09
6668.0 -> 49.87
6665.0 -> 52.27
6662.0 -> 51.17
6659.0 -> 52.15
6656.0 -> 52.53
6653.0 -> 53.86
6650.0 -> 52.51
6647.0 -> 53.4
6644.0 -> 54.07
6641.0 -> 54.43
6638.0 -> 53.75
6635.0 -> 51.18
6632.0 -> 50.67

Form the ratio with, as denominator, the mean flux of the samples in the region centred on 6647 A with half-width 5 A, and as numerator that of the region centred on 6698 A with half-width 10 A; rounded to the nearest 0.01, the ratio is 0.86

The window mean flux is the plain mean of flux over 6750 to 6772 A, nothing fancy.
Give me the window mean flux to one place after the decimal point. 53.0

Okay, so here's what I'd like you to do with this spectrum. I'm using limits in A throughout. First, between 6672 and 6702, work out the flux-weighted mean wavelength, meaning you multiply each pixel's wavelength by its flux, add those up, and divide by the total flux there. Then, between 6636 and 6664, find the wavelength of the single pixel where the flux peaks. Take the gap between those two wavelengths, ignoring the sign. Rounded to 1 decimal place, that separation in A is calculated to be 46.0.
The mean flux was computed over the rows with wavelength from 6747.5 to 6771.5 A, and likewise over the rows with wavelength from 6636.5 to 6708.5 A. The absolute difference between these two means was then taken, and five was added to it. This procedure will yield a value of 7.0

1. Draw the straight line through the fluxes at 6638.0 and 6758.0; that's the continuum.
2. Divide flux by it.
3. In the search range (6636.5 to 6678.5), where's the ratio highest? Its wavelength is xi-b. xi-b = 6641.0 A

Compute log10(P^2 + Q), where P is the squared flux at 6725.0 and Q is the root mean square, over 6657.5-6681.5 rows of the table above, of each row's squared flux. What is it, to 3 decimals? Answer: 6.834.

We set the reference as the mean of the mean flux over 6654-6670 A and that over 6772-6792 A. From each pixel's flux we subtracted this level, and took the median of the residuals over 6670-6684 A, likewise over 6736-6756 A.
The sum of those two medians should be 0.4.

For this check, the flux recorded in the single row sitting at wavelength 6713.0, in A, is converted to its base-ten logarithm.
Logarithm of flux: 1.63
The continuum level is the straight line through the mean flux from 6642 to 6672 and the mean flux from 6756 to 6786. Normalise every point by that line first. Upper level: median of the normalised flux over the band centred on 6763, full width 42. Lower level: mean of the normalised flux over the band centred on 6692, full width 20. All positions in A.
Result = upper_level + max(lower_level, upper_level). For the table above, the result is 2.00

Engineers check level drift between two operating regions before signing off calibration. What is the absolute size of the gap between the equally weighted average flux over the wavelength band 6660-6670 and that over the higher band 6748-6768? 1.7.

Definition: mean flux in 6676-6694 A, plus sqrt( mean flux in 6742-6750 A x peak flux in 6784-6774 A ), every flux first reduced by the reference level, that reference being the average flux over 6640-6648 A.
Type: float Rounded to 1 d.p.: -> 0.5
